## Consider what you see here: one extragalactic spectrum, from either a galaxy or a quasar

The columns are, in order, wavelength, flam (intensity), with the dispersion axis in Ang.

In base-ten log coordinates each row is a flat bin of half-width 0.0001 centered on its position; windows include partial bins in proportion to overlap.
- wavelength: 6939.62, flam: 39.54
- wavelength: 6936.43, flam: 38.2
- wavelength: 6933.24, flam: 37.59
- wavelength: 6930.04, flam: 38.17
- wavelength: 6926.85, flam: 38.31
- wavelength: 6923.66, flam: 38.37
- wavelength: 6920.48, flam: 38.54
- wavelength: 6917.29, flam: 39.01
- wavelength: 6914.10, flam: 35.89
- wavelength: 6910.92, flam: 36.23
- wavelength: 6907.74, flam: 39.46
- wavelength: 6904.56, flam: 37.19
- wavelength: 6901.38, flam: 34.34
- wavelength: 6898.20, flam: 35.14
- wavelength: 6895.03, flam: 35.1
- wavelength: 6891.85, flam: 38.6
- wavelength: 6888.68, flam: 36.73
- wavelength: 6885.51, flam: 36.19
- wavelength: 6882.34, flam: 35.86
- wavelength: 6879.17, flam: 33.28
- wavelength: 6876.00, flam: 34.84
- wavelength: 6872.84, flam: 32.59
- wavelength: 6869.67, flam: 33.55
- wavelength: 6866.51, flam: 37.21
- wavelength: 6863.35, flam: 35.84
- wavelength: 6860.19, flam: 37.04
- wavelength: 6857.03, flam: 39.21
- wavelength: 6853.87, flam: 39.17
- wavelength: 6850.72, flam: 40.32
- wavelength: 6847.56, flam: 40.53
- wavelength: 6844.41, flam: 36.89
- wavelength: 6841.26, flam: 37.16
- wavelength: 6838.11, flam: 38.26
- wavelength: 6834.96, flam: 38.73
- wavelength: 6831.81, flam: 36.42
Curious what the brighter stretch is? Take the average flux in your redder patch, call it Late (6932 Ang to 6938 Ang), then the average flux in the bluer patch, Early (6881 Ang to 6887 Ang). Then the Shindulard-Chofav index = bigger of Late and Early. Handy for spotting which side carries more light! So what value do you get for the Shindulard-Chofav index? 37.9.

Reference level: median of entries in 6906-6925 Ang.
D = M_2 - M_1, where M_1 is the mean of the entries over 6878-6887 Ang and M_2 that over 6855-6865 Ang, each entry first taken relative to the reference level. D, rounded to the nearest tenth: 2.3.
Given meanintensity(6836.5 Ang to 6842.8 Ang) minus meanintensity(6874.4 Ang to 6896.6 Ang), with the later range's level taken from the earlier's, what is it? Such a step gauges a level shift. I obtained 1.9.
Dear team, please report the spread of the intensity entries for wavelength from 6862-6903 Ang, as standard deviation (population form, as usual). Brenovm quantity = 1.6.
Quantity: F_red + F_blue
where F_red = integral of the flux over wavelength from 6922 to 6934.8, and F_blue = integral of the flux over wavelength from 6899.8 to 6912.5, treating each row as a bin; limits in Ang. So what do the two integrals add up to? 955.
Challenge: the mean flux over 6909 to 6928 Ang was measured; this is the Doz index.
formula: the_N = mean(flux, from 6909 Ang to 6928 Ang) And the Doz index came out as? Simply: 37.7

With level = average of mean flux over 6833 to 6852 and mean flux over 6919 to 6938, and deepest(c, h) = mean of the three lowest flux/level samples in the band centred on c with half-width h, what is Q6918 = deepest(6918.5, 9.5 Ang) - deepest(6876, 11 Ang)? 0.096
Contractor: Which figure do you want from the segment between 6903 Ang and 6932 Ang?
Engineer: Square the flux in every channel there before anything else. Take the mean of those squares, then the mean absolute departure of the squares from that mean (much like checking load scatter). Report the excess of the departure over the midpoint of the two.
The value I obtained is -682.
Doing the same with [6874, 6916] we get -607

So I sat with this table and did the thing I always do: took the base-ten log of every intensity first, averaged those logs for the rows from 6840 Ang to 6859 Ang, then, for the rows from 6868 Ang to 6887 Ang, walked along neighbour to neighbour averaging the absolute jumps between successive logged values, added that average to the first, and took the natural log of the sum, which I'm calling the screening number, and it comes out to 0.476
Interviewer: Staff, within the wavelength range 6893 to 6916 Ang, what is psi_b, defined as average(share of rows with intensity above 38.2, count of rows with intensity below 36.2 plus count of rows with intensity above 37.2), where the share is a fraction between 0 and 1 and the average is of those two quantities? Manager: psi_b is 2.57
